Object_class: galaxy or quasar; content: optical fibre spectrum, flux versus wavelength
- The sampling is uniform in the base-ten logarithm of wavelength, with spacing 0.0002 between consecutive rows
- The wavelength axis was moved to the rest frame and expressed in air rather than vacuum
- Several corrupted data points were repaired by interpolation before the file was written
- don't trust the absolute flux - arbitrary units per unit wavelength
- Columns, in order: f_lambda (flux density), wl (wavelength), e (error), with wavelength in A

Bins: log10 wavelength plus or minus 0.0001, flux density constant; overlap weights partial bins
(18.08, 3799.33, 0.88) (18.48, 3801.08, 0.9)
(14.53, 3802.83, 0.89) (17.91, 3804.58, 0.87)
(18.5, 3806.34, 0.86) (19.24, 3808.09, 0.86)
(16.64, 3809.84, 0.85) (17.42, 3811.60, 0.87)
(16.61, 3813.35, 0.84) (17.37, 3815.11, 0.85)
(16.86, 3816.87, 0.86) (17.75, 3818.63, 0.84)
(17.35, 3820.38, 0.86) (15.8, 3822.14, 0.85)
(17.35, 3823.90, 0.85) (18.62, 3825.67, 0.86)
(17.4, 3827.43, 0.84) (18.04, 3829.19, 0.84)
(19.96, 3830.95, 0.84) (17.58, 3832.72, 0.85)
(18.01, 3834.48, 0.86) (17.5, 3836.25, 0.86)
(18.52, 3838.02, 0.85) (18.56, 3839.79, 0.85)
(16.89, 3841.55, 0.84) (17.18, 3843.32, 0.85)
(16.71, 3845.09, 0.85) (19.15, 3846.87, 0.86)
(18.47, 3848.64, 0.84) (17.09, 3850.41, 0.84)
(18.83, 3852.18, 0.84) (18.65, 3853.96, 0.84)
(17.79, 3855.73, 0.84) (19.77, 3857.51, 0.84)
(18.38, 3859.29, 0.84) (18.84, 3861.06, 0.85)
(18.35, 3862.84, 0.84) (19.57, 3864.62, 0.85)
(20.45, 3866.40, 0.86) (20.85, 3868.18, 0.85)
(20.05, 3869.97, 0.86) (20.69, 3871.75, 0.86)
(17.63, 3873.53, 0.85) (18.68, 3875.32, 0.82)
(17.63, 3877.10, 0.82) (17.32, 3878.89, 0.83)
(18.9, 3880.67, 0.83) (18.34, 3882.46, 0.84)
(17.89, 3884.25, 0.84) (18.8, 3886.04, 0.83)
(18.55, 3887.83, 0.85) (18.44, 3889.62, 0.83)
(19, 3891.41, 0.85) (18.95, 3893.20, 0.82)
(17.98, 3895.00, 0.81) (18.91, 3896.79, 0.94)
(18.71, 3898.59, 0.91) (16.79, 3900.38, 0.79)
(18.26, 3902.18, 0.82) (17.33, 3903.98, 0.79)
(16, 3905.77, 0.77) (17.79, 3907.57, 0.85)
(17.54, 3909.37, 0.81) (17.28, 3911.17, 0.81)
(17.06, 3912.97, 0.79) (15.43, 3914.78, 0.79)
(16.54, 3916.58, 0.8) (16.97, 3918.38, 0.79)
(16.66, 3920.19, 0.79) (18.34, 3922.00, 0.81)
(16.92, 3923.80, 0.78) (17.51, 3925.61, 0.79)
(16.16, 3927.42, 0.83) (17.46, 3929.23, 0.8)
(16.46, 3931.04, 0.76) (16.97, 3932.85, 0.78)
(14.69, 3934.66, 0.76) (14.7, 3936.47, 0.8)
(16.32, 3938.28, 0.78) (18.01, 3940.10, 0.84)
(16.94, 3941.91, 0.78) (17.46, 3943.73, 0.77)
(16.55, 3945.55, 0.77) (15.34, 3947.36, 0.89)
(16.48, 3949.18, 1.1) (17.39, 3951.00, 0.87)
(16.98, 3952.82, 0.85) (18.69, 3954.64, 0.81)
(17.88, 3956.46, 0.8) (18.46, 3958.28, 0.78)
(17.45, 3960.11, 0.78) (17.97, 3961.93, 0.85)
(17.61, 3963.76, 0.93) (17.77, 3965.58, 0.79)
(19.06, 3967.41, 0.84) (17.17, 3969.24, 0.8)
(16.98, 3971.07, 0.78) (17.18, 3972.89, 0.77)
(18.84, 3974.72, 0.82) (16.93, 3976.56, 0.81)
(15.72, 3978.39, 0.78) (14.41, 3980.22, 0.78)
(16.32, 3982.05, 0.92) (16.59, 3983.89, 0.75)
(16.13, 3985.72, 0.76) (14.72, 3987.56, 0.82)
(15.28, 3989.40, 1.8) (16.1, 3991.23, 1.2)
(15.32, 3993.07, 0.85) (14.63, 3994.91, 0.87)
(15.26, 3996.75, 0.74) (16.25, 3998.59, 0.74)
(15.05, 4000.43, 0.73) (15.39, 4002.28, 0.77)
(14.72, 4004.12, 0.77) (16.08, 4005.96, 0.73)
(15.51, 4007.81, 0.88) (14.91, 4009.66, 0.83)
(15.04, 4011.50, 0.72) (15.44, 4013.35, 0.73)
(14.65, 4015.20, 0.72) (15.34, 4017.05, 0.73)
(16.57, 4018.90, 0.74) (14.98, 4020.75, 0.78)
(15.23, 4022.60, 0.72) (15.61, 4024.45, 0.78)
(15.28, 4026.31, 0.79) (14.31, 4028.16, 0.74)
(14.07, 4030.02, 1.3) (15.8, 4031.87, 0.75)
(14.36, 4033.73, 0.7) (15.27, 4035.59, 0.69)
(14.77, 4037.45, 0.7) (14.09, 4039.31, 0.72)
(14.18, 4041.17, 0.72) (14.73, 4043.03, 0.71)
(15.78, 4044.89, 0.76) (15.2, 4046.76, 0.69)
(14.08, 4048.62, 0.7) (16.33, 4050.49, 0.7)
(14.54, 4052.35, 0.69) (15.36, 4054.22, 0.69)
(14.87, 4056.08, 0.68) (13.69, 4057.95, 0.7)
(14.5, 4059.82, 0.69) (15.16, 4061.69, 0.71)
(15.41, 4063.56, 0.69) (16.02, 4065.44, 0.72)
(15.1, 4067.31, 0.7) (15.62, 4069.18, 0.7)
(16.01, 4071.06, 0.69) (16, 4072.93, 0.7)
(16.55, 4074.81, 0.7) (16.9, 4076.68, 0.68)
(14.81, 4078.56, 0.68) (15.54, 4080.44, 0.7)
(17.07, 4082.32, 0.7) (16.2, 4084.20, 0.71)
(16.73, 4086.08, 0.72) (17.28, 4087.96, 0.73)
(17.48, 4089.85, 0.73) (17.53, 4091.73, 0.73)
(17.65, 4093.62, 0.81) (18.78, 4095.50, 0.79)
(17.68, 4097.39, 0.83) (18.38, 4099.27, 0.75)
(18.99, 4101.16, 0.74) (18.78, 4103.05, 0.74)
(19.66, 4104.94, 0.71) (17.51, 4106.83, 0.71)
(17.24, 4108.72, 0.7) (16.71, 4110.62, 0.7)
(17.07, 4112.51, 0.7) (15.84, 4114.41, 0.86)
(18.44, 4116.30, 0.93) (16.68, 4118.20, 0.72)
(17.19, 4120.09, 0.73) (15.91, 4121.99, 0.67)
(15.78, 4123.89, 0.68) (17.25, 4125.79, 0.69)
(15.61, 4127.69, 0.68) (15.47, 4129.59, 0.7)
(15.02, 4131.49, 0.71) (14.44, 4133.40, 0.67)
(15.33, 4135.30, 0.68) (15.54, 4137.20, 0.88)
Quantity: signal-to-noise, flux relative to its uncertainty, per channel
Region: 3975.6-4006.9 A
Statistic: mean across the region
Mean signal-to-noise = 18.8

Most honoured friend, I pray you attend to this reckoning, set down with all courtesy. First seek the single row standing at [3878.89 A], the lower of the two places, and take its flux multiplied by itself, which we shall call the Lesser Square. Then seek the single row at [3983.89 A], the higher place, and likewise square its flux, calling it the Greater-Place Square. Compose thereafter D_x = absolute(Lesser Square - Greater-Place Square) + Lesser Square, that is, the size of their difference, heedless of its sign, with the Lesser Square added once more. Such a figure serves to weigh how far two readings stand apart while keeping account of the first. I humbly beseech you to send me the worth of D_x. 325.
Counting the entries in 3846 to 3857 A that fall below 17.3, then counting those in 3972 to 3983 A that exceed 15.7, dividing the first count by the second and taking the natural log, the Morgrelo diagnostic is -1.6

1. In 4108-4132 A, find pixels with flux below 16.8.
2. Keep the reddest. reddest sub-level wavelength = 4131.49 A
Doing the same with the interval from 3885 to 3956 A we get 3949.18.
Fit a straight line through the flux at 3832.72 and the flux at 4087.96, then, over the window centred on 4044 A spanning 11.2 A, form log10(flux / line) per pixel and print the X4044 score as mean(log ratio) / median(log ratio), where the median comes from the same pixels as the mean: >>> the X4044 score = 0.92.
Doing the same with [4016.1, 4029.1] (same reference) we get 0.98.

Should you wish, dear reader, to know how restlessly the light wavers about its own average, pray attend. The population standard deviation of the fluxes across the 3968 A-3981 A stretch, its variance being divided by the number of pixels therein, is 1.27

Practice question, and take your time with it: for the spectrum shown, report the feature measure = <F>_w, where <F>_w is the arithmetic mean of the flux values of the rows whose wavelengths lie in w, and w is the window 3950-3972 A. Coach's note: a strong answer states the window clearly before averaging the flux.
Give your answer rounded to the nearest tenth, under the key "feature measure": 17.8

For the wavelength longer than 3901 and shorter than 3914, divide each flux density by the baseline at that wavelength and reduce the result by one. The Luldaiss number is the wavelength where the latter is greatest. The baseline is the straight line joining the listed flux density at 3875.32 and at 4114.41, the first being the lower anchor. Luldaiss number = 3902.18 A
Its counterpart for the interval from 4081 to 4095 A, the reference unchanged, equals 4093.62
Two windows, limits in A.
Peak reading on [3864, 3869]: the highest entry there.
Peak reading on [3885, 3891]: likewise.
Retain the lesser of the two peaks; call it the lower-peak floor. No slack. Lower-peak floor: 18.8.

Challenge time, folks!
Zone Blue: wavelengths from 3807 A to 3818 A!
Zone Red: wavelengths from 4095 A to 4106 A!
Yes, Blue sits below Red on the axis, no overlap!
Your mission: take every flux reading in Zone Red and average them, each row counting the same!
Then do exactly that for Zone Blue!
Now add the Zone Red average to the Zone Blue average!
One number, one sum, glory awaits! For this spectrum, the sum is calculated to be 36.1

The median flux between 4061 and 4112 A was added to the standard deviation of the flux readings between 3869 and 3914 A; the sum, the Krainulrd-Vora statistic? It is 17.9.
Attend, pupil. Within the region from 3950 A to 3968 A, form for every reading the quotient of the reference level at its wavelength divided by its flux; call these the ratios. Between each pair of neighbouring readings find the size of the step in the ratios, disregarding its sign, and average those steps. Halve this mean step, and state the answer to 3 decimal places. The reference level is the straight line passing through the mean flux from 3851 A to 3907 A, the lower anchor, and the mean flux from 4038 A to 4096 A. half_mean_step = 0.021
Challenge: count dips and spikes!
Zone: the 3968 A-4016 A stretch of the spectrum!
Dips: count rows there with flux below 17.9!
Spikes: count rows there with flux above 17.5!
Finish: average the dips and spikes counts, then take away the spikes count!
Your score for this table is 12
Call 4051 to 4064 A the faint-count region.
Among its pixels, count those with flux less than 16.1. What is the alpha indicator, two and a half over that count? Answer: 0.36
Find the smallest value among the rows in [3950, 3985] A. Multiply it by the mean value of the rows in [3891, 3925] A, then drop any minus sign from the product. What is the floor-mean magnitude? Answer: 252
